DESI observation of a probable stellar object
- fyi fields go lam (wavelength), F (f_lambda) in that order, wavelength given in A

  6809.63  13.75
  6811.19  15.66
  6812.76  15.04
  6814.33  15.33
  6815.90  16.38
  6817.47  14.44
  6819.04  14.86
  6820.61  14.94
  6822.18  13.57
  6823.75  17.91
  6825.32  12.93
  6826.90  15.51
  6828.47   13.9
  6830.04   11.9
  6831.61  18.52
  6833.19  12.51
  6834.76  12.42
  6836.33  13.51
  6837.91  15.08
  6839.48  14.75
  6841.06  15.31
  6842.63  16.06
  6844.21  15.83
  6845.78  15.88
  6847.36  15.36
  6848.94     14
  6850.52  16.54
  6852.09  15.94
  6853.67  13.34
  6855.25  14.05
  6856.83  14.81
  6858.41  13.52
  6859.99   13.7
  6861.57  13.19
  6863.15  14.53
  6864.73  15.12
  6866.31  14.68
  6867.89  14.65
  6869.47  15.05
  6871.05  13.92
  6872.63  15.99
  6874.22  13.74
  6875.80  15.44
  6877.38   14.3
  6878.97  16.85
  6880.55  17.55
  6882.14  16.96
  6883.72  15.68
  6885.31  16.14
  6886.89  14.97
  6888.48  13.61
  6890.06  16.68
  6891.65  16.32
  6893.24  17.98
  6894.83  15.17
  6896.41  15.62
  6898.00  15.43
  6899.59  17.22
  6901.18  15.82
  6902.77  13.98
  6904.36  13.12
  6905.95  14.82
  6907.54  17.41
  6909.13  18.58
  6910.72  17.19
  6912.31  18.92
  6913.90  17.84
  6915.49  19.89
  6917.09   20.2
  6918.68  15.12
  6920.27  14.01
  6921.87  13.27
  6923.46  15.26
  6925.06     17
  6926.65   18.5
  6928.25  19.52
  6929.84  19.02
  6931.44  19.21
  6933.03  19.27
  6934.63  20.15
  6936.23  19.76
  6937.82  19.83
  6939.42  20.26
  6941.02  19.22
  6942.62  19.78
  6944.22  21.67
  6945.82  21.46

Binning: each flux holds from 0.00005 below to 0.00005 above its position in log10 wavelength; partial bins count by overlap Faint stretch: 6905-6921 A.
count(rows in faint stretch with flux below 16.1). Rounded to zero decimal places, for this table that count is 3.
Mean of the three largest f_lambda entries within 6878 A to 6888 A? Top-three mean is 17.1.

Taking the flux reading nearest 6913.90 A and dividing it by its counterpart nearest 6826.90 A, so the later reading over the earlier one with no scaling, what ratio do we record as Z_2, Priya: 1.15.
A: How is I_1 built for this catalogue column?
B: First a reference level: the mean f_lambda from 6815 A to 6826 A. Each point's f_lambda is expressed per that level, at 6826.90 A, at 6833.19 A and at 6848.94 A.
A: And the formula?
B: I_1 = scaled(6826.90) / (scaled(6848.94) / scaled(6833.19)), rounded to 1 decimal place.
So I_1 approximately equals 0.9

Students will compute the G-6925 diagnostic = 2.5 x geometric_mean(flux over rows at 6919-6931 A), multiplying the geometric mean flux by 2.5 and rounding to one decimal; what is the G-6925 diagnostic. 41.2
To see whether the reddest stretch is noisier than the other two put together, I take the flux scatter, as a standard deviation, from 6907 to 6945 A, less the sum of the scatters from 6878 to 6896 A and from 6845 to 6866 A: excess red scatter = -0.2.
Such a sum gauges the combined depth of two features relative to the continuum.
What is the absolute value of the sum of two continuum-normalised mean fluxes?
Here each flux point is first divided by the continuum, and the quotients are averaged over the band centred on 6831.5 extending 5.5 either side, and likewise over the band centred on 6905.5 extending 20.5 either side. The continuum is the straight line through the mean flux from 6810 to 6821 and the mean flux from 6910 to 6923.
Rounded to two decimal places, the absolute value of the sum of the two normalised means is 1.87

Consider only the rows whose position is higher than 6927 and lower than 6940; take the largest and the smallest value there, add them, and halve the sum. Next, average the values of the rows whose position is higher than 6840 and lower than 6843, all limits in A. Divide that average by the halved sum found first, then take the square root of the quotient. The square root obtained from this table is 0.89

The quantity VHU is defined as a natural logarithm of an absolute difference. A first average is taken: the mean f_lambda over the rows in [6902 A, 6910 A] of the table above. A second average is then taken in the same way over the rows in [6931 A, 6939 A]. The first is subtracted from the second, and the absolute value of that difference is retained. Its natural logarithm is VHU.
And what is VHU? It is 1.4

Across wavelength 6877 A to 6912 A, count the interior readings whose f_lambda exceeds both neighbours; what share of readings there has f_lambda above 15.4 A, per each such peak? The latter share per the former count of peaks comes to 0.097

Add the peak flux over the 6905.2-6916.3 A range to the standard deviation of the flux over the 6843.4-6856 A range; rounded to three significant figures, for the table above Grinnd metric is 21.0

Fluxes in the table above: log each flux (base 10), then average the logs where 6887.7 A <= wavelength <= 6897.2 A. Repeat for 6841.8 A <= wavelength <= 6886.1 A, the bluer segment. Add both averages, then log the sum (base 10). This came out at 0.376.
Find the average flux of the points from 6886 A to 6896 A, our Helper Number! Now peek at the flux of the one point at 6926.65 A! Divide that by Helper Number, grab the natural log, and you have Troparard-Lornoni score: 0.16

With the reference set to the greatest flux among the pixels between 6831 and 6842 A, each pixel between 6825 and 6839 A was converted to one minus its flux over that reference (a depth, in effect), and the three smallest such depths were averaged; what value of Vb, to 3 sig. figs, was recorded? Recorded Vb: 0.116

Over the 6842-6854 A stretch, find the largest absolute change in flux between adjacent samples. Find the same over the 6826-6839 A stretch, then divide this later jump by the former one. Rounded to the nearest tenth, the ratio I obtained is 2.5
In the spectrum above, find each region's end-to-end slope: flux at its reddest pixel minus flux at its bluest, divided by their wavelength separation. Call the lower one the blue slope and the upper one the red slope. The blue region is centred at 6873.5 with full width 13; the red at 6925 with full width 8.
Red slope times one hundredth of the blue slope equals 0.0019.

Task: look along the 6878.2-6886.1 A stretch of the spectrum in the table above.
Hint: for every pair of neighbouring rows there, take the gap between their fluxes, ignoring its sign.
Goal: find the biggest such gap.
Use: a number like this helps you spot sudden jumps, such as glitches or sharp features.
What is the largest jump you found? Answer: 1.3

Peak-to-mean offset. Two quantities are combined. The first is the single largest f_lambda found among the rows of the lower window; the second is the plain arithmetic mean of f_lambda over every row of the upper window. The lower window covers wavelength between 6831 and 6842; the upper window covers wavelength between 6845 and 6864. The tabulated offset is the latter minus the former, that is -4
